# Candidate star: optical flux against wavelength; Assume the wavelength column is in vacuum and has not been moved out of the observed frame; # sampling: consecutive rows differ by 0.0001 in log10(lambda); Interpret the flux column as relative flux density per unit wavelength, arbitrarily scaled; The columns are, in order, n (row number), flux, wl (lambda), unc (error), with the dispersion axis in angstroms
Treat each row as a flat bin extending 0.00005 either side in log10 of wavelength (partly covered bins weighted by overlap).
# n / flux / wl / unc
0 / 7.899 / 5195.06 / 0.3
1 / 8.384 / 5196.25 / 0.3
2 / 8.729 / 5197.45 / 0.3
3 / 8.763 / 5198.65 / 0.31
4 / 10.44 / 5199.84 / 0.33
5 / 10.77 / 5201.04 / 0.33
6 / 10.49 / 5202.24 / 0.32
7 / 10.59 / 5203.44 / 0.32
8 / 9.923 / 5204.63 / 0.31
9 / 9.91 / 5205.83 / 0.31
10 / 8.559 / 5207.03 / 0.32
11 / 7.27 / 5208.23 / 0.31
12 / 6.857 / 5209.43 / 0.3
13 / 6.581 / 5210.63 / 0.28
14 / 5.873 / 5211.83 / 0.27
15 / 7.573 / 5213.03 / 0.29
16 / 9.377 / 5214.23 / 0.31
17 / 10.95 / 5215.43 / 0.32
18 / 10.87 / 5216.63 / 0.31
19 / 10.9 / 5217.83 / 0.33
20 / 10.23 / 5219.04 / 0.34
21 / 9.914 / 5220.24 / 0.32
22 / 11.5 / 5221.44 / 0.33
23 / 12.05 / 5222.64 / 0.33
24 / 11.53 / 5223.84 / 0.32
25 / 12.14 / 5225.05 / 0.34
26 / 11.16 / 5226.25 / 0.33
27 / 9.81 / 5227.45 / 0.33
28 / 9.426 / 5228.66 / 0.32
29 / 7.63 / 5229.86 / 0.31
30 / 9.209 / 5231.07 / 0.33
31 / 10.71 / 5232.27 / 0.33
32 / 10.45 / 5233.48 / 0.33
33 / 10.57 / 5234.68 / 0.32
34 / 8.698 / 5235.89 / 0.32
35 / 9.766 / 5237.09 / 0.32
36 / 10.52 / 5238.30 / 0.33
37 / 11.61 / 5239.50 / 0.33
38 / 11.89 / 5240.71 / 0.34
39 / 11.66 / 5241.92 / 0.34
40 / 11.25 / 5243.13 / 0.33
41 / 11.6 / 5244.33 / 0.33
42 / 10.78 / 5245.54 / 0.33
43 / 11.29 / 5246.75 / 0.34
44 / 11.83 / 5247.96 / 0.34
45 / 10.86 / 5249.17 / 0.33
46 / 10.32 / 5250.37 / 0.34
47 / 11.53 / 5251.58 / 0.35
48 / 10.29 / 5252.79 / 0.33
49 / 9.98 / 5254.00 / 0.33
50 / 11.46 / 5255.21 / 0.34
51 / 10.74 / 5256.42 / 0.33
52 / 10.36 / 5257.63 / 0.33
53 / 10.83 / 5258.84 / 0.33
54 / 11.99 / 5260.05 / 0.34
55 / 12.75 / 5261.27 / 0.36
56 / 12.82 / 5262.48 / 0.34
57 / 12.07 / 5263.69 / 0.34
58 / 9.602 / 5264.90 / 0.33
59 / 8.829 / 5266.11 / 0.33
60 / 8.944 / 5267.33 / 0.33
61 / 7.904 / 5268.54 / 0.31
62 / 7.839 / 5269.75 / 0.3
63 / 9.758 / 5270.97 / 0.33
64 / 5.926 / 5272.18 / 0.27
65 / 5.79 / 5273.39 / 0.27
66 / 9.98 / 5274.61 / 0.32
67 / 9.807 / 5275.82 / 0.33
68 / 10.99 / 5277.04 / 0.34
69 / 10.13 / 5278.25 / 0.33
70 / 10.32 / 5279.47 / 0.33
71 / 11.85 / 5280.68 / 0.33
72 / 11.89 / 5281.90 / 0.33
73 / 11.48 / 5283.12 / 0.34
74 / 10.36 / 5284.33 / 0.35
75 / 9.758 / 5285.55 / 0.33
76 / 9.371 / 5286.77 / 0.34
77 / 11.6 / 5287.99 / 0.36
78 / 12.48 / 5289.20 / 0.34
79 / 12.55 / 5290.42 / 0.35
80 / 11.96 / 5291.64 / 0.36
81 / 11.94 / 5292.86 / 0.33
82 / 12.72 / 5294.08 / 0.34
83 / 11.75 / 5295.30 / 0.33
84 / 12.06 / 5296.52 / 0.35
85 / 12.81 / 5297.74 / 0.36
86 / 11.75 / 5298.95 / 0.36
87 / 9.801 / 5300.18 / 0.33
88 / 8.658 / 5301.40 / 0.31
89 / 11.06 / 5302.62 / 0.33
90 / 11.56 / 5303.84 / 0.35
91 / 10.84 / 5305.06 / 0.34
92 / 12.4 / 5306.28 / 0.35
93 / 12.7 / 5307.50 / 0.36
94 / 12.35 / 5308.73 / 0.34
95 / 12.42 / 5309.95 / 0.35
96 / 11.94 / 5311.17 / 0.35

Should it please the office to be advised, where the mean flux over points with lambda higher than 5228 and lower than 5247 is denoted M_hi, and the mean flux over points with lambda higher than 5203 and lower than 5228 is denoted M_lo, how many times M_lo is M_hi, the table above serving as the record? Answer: 1.08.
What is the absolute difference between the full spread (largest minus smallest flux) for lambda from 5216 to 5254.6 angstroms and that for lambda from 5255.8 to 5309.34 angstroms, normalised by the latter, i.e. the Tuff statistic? 0.36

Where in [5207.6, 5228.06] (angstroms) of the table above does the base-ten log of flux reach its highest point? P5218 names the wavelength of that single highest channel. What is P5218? 5225.05 angstroms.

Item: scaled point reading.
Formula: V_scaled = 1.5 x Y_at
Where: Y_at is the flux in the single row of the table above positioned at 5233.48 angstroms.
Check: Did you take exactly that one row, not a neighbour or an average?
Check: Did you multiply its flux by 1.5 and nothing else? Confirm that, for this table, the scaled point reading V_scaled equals 15.7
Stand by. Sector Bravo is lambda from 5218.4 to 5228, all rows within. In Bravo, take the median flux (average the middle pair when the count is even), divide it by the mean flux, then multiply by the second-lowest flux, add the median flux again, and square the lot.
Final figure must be 462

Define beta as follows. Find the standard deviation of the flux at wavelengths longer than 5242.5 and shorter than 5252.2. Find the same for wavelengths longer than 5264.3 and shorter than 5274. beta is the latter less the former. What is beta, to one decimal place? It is 1.0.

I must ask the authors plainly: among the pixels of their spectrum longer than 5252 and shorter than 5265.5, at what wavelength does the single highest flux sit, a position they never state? 5262.48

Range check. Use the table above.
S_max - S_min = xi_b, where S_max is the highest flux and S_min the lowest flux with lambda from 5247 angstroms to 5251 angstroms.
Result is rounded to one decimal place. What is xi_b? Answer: 1.5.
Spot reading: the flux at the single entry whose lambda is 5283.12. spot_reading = 11.48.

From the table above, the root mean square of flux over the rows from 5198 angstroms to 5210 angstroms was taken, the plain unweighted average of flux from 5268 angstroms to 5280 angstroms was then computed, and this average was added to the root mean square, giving 18.3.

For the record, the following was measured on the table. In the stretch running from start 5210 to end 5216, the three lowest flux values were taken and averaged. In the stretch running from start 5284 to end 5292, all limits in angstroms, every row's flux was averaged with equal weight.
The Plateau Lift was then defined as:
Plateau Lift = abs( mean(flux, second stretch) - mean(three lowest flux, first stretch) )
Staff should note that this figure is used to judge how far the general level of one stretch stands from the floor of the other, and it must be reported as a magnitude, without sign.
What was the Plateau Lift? 4.5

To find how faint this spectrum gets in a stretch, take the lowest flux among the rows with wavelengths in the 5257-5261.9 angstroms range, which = 10.36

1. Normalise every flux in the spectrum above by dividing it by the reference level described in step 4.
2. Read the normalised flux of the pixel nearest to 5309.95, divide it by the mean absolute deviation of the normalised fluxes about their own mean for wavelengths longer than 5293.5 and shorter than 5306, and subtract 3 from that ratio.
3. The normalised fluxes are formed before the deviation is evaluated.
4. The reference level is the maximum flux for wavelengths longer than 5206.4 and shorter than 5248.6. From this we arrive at 10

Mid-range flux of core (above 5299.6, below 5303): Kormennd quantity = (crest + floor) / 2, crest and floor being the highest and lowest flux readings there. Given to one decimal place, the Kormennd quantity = 9.9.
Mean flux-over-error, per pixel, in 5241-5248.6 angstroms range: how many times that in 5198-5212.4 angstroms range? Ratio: 1.20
